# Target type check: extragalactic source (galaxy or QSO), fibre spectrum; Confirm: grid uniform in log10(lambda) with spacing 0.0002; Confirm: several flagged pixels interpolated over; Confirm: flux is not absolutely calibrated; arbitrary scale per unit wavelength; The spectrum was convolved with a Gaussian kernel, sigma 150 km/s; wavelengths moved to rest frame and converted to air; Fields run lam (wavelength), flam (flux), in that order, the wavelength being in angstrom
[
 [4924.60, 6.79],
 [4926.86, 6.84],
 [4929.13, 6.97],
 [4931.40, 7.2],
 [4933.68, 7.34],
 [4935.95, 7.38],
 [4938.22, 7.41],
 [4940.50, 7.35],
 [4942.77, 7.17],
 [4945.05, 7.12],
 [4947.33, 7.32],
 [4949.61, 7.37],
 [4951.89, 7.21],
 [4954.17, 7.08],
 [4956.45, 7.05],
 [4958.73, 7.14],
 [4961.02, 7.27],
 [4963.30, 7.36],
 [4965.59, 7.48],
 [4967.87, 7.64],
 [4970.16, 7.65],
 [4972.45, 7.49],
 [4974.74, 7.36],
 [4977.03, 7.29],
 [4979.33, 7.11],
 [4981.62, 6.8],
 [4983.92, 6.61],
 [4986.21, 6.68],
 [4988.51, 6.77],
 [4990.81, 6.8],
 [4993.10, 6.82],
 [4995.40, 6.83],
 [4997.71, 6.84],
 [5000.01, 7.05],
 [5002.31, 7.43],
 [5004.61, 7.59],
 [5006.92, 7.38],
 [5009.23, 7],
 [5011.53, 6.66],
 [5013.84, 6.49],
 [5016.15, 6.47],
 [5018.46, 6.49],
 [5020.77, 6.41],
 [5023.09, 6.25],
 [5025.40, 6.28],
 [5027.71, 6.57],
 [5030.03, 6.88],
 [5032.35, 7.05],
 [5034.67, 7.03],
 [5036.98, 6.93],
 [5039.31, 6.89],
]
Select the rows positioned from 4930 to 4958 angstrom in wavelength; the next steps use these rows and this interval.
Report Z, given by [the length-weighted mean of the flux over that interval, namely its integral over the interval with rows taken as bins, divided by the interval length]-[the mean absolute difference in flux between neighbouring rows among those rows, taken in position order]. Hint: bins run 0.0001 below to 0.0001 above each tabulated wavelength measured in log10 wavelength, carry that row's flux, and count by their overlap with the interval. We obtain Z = 7.15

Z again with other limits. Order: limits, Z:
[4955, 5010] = 7.00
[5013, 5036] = 6.47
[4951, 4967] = 7.14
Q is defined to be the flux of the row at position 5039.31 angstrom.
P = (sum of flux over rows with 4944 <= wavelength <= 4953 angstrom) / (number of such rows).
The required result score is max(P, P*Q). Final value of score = 50.0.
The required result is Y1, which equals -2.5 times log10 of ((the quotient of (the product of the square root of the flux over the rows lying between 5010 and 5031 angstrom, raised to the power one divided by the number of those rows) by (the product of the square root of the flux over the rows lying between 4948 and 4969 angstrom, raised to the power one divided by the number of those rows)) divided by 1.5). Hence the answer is 0.502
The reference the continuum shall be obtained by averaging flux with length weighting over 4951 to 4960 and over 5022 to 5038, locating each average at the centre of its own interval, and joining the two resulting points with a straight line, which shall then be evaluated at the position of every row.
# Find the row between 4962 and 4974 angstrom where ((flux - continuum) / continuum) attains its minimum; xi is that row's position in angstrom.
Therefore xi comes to 4963.30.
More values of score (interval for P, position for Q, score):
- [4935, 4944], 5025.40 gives 46.0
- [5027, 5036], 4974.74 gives 50.7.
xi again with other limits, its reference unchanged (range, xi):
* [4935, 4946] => 4945.05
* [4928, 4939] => 4929.13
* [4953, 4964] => 4956.45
